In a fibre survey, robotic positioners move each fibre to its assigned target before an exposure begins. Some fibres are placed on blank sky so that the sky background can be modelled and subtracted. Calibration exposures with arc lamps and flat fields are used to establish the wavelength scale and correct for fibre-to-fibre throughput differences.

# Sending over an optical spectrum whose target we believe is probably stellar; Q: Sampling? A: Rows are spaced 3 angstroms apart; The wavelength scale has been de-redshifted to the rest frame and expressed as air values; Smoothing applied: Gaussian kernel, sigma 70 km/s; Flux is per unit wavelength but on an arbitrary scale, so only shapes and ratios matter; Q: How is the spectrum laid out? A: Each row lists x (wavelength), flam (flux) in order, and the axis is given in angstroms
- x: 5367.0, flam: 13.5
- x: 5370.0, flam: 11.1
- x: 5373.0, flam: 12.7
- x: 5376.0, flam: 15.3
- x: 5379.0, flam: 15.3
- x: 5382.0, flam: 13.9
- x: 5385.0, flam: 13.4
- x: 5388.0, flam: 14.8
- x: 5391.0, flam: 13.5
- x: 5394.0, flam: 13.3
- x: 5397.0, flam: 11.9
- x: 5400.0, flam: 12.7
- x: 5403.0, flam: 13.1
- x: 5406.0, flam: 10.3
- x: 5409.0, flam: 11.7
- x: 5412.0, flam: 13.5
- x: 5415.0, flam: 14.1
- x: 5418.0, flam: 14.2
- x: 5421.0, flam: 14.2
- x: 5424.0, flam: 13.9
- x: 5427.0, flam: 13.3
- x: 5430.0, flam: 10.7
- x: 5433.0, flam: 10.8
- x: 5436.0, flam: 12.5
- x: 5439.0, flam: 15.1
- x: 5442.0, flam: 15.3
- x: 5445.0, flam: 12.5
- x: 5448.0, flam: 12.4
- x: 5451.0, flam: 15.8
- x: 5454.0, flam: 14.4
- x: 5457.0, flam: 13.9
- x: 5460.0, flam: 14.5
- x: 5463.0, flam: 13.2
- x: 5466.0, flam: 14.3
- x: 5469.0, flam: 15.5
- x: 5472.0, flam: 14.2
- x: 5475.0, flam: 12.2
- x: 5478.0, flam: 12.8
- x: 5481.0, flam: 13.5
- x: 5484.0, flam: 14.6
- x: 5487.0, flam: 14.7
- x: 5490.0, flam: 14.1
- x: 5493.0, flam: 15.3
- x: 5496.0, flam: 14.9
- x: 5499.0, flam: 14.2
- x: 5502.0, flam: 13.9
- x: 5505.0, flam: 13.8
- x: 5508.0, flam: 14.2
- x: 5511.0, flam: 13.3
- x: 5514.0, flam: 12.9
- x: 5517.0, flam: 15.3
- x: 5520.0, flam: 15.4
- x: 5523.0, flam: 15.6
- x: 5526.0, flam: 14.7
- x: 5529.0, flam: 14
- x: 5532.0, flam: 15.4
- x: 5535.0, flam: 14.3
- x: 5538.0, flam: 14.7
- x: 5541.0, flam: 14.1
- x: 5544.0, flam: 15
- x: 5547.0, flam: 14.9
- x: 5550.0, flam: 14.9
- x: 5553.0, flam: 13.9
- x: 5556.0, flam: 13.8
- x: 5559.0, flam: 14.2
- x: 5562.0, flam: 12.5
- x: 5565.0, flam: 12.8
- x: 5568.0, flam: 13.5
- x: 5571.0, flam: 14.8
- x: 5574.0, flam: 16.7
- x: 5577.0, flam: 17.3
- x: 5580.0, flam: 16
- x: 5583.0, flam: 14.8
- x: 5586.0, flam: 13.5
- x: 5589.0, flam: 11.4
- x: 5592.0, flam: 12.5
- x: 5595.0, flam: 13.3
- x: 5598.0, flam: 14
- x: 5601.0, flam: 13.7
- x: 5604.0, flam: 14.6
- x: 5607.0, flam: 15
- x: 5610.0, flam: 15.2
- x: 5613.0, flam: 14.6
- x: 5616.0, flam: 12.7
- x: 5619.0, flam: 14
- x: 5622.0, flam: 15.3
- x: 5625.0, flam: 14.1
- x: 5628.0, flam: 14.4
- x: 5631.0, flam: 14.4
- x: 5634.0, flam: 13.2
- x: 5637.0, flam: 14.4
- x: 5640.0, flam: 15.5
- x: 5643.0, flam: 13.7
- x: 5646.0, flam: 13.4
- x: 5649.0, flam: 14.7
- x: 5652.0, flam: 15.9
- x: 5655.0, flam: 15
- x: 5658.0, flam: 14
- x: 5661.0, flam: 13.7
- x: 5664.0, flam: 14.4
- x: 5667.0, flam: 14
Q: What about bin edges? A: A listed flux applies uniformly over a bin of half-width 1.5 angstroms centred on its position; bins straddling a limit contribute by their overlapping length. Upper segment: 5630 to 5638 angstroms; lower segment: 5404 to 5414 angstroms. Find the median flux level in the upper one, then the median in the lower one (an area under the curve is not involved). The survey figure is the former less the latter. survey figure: 2.7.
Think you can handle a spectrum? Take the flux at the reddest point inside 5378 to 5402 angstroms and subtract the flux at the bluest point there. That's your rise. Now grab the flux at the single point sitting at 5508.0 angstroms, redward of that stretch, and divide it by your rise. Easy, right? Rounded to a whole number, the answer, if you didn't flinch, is -5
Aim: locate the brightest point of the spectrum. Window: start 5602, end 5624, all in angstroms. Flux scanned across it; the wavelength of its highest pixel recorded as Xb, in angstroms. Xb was 5622.0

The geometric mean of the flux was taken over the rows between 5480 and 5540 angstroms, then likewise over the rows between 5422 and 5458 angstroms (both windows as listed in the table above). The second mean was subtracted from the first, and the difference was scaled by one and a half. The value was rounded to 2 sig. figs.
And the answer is 1.7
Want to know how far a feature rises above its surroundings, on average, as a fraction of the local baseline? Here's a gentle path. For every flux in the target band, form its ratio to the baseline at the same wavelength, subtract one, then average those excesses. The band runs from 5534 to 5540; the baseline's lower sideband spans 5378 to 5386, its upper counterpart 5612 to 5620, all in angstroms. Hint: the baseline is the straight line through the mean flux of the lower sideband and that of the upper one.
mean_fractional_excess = 0.04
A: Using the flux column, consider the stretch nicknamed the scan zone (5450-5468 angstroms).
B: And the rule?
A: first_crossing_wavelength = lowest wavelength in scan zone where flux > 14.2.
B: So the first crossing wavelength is 5451.0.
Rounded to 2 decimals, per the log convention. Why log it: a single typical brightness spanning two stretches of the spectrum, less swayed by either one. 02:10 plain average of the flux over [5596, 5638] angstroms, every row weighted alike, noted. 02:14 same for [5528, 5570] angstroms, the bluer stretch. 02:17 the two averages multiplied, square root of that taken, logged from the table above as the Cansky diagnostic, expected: 14.20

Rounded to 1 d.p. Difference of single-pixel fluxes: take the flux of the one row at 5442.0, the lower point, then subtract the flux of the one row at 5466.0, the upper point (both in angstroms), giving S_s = 1.0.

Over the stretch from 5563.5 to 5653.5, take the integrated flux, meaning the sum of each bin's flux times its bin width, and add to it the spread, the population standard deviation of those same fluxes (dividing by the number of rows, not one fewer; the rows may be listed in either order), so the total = 1289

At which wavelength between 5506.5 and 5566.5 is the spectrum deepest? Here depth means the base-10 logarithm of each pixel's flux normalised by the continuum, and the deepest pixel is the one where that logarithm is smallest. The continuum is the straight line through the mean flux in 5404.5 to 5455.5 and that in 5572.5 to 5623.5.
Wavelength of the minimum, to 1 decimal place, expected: 5562.0 angstroms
